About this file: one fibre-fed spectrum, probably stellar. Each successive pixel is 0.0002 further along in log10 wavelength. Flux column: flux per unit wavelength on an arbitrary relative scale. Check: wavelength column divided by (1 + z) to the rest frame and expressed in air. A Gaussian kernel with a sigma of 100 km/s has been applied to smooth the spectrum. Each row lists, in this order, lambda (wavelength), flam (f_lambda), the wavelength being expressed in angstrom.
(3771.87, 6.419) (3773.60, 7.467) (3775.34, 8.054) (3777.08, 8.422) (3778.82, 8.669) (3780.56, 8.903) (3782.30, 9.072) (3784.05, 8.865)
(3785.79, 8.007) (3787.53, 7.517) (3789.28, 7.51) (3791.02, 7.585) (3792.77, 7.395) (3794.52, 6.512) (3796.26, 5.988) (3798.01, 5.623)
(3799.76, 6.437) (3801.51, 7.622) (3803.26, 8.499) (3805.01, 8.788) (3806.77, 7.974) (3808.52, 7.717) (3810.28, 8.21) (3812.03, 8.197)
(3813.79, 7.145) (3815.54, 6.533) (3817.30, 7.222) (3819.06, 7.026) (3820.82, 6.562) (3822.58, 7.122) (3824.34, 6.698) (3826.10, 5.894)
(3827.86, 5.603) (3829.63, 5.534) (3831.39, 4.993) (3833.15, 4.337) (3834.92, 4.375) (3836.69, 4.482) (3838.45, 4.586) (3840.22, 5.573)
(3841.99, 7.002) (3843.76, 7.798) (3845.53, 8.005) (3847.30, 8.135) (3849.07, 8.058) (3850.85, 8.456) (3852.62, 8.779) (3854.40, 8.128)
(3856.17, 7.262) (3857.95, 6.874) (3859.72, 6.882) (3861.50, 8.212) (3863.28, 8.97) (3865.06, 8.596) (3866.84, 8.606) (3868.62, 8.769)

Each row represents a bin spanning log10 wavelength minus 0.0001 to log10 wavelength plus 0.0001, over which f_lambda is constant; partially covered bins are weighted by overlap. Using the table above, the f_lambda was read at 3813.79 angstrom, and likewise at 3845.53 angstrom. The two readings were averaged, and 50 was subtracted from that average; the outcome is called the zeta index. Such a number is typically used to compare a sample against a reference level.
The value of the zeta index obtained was -42.4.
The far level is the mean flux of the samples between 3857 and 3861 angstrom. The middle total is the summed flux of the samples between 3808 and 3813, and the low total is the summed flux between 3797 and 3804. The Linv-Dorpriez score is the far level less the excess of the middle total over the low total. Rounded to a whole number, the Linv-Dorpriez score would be 11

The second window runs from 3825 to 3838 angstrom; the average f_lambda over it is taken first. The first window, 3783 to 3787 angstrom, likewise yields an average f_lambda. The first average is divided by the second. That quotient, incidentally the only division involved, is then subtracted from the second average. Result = 3.4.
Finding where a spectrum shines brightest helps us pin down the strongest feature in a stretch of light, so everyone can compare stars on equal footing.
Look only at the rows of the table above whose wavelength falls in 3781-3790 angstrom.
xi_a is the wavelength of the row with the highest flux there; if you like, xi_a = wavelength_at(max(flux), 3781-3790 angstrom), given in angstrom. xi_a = 3782.30 angstrom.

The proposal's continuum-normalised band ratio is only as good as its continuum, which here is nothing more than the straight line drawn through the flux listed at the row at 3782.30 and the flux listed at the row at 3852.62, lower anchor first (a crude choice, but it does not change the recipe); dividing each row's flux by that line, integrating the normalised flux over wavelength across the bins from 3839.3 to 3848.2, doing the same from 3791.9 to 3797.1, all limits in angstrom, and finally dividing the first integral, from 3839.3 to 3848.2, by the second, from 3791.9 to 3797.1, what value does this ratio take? 1.9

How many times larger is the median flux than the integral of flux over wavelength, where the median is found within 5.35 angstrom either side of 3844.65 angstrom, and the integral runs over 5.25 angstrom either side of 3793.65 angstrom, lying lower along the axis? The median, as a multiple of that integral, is 0.11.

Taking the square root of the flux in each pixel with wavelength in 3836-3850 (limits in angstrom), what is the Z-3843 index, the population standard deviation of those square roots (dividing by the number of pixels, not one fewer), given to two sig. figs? 0.30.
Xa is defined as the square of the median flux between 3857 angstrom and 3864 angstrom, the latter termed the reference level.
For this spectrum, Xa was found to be 57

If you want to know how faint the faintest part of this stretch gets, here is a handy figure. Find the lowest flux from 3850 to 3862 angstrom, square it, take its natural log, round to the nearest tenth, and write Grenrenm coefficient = 3.9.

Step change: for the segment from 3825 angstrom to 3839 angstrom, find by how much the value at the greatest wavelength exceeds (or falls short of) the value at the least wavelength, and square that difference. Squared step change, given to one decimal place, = 1.7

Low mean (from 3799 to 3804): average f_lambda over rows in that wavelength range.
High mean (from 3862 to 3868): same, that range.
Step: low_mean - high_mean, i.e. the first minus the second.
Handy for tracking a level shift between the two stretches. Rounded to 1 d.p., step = -1.2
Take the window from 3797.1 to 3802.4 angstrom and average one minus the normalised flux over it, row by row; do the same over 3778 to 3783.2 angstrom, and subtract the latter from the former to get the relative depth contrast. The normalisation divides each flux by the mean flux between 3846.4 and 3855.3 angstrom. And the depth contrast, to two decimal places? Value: 0.28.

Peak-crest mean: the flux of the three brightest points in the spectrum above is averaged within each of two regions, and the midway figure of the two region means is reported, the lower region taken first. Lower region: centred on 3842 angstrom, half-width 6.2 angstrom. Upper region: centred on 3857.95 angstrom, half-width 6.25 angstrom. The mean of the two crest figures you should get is 8.3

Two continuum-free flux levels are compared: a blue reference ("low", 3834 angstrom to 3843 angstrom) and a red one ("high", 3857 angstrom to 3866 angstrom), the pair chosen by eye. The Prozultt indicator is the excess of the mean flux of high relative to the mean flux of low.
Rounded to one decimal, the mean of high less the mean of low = 2.7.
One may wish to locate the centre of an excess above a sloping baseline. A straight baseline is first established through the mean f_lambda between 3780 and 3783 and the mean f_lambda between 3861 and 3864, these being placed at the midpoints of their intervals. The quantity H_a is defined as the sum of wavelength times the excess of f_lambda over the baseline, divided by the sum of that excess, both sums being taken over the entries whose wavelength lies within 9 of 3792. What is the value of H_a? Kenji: 3794.2 angstrom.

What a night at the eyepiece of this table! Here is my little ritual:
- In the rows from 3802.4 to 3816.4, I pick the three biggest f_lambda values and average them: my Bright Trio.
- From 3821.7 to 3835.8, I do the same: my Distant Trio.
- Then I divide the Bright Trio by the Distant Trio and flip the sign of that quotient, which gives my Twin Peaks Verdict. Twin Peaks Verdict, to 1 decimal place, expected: -1.3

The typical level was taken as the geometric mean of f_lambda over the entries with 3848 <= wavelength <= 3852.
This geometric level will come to 8.3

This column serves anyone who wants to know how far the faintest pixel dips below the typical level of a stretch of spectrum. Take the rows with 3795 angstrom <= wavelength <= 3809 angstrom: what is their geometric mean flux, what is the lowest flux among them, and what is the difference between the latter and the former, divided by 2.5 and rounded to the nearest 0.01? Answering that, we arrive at -0.65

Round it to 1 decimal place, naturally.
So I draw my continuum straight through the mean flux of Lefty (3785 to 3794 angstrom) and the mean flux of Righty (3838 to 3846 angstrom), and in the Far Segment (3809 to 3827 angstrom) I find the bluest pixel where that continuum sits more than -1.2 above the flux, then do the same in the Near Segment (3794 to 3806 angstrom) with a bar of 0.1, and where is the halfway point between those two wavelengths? 3802.4 angstrom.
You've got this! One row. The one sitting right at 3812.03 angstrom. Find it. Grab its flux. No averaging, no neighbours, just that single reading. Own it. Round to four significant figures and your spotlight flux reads 8.197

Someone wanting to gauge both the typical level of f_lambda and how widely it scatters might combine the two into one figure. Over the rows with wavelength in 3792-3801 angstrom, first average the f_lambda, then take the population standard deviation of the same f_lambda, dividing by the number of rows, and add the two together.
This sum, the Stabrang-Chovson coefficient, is 7.0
